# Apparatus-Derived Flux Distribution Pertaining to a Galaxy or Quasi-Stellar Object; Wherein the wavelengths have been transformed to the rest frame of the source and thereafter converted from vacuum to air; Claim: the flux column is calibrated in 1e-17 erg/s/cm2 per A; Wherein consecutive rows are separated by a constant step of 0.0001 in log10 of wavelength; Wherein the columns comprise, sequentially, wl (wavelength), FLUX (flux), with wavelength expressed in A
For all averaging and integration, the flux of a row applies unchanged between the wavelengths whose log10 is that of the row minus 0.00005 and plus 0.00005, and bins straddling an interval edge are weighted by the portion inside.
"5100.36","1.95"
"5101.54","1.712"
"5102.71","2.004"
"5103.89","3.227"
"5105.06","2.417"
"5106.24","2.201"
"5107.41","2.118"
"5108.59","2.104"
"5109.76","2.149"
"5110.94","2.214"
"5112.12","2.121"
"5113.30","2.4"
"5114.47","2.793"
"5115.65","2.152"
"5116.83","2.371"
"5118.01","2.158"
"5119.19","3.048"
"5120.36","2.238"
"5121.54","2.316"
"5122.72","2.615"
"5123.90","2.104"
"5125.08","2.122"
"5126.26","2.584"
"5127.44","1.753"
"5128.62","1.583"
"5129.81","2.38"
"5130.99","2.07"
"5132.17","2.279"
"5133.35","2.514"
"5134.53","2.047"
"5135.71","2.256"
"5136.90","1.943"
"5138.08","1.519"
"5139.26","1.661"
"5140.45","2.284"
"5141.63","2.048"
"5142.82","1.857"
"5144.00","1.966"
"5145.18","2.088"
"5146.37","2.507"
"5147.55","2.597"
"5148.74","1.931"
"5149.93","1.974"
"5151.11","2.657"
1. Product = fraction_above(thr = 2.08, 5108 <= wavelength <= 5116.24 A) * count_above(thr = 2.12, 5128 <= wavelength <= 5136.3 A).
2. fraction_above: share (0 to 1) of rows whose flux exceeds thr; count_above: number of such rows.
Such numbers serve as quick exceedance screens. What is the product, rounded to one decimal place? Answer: 4.0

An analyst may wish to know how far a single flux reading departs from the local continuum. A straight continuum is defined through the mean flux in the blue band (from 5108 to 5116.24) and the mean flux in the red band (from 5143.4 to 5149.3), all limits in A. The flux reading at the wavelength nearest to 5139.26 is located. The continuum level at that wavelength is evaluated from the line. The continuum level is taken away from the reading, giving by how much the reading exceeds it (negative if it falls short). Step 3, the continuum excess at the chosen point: -0.6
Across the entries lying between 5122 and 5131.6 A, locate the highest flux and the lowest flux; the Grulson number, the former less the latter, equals 1.03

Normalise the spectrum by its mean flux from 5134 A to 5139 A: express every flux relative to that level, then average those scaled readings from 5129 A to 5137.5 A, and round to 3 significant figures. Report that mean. 1.14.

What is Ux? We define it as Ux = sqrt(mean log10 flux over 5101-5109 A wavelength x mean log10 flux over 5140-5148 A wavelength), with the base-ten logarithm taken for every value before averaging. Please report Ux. 0.342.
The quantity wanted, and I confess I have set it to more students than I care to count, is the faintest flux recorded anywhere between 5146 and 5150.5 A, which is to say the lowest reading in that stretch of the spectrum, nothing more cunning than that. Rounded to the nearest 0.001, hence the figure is 1.931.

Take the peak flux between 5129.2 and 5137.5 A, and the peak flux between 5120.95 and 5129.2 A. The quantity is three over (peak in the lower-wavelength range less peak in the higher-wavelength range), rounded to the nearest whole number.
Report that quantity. 30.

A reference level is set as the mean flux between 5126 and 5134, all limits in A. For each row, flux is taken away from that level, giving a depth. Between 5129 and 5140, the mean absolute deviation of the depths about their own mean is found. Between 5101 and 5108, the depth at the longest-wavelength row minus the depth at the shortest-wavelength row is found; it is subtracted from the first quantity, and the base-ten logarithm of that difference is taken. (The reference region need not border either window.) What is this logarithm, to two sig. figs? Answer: -0.18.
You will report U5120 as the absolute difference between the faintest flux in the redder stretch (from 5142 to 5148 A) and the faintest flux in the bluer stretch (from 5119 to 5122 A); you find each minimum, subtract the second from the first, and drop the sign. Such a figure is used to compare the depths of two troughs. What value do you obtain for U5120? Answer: 0.38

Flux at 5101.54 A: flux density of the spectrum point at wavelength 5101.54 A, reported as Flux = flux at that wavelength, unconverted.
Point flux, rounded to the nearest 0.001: 1.712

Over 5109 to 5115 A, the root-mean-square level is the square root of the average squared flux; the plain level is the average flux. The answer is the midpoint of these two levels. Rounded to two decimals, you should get 2.34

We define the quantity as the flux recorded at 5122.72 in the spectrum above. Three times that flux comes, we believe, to 7.8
